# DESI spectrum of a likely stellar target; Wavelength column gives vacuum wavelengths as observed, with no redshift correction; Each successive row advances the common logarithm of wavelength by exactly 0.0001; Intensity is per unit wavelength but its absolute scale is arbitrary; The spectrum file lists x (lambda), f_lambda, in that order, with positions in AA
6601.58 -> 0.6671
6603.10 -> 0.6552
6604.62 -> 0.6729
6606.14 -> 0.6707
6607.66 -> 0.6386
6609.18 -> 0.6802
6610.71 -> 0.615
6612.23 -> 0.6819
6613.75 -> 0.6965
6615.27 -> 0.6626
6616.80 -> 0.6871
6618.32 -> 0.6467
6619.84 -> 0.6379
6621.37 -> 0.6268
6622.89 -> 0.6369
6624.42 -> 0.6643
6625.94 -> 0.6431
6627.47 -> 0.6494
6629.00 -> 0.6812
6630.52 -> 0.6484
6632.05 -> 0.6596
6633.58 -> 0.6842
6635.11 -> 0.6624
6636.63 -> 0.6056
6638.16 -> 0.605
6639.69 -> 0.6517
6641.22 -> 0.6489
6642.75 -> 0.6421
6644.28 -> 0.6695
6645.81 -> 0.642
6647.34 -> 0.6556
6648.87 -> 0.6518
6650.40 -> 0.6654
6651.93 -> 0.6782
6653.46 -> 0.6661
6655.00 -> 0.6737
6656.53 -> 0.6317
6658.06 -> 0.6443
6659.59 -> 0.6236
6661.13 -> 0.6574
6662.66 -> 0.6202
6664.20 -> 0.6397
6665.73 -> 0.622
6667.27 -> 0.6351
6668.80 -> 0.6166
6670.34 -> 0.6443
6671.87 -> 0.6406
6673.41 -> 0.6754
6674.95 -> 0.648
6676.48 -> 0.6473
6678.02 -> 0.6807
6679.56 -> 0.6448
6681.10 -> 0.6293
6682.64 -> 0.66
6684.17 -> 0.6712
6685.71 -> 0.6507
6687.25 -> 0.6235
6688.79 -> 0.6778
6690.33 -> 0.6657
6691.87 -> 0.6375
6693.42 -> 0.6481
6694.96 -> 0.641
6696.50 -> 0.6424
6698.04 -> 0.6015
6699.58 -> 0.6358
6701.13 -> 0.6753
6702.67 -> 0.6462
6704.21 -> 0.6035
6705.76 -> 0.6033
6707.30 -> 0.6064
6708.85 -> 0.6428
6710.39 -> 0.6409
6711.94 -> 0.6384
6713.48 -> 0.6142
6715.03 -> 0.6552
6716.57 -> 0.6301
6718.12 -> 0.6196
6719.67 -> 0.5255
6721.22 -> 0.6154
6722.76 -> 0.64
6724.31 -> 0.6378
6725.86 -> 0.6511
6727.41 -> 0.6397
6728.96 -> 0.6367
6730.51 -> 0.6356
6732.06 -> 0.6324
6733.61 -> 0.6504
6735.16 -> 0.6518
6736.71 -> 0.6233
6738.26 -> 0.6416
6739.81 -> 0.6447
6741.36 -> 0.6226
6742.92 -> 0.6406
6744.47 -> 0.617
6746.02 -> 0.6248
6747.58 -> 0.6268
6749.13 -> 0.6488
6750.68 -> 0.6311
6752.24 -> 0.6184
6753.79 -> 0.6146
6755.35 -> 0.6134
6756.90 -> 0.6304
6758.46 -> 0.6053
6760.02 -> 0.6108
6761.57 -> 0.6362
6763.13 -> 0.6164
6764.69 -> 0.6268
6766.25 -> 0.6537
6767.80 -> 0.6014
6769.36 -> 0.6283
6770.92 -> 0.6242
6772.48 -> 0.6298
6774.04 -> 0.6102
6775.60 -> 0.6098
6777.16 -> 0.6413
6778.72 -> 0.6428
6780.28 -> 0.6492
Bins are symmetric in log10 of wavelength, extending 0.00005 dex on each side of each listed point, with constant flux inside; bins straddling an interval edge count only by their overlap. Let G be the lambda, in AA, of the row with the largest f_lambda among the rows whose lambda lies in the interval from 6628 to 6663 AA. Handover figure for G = 6633.58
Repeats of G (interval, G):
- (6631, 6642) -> 6633.58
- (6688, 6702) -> 6688.79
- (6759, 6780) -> 6766.25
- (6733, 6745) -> 6735.16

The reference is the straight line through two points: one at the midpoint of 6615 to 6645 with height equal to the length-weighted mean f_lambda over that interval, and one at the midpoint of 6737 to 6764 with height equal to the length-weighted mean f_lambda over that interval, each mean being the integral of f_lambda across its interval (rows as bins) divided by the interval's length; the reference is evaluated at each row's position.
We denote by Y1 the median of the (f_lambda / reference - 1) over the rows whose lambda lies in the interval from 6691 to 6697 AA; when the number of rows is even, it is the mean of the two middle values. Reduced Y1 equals 0.007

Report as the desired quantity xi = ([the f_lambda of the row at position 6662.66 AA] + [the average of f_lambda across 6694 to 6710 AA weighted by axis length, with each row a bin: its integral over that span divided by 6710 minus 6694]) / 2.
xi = 0.625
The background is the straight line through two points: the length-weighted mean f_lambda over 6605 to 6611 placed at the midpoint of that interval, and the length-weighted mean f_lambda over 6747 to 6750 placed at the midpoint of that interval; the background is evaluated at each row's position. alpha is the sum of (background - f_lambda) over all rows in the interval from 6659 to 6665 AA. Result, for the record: 0.06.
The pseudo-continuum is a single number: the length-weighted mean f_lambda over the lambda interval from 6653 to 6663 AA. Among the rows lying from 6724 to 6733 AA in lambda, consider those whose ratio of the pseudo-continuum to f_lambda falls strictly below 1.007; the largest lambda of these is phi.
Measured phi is 6725.86 AA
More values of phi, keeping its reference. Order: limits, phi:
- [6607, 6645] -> 6644.28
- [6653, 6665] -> 6661.13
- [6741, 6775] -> 6766.25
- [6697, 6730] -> 6725.86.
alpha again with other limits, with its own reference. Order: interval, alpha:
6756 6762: 0.07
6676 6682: -0.01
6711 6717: 0.04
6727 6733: 0.02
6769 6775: 0.06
